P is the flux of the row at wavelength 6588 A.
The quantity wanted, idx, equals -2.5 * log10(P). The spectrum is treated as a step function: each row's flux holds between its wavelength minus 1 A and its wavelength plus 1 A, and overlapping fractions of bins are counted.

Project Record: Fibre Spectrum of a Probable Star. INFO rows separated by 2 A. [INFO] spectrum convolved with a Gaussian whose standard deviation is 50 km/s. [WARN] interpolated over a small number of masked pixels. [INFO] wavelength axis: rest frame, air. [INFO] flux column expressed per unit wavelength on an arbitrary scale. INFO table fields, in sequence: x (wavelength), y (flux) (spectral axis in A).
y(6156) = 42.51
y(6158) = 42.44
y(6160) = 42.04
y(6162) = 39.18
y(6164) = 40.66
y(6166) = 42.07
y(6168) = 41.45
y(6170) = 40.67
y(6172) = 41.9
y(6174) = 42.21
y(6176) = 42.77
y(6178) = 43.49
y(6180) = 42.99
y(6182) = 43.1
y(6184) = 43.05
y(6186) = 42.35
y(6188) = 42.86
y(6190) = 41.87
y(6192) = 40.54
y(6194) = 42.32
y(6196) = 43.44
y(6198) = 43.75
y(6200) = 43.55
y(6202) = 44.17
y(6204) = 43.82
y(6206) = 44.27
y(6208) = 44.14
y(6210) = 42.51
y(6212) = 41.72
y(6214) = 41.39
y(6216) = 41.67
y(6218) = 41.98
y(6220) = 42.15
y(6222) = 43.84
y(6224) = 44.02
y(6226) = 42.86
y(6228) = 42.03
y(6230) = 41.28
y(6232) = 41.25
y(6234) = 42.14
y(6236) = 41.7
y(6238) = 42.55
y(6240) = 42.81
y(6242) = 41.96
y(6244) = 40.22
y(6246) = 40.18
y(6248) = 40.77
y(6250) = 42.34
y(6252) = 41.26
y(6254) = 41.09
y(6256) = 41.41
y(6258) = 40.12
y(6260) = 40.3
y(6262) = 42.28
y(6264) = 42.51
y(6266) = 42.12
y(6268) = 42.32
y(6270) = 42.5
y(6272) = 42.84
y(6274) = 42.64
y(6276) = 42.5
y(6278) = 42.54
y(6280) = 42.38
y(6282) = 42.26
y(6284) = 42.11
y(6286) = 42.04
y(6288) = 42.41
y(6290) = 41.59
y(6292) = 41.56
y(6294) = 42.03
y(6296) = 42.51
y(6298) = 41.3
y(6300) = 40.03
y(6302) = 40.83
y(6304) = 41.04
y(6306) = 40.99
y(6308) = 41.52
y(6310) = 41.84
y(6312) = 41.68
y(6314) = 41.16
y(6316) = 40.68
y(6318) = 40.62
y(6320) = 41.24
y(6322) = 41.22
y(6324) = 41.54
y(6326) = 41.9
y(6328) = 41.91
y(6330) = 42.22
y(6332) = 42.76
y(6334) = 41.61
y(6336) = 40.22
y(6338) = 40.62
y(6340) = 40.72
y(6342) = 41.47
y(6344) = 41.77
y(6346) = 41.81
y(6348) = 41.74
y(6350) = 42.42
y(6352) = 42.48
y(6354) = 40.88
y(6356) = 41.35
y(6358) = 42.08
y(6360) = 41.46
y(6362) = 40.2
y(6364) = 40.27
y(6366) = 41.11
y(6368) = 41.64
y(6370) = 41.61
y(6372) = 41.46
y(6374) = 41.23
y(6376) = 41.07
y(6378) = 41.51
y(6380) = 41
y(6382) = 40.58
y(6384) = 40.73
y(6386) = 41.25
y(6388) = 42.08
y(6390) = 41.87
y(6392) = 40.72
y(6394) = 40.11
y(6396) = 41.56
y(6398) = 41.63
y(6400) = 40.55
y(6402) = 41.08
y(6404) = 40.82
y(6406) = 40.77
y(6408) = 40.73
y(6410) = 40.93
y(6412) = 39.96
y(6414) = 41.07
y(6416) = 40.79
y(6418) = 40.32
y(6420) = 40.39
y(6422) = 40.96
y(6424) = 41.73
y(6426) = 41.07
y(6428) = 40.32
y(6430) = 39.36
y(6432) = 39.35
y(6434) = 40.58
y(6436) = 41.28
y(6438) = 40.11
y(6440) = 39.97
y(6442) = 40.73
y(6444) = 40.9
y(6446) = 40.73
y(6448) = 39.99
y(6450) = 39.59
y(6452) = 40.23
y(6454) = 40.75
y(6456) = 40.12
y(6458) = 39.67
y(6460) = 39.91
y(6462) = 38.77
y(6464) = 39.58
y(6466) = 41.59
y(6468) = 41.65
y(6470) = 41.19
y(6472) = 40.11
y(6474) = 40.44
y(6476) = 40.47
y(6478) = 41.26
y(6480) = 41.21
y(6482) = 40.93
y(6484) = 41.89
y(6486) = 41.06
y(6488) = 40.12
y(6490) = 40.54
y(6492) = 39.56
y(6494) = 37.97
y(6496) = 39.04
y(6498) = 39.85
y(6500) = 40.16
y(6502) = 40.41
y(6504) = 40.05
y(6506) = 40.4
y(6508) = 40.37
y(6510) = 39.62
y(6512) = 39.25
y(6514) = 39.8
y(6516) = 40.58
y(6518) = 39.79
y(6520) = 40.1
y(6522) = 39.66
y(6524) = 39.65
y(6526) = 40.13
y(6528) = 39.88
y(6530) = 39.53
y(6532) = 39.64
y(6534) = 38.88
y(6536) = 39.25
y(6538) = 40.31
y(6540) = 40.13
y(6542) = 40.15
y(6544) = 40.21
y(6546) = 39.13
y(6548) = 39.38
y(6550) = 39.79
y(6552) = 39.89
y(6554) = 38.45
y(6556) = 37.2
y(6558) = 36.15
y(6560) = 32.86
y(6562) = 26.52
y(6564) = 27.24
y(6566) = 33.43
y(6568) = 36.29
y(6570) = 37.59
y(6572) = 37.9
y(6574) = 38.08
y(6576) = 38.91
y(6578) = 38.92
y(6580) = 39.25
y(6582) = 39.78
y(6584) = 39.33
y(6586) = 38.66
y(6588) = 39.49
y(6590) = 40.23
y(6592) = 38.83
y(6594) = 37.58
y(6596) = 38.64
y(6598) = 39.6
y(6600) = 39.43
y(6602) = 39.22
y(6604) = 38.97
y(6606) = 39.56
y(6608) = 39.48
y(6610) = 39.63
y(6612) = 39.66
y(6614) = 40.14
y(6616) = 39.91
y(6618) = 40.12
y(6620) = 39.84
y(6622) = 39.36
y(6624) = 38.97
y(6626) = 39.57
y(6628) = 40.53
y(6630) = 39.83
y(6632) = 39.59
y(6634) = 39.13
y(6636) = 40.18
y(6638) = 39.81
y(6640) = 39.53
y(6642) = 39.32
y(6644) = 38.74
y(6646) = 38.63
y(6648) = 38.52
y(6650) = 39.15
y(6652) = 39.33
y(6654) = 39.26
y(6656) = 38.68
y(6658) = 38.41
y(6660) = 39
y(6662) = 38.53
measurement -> -3.99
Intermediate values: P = 39.49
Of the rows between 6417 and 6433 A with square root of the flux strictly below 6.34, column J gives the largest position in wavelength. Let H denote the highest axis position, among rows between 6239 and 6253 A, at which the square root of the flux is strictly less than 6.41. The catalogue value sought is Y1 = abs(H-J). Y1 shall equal 184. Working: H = 6248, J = 6432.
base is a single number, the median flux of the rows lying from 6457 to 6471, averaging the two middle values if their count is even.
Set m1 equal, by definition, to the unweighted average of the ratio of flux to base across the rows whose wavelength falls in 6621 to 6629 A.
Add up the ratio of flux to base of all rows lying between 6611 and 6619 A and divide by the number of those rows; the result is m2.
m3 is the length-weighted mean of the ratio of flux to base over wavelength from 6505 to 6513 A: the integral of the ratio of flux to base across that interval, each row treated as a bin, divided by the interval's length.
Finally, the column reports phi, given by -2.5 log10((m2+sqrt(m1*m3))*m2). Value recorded -0.752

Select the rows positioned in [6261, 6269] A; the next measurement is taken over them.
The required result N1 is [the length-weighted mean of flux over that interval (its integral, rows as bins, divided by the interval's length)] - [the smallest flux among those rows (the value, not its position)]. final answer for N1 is 0.19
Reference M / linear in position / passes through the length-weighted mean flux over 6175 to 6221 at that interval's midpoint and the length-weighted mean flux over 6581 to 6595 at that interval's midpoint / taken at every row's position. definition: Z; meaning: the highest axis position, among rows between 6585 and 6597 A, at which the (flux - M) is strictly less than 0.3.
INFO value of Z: 6596 A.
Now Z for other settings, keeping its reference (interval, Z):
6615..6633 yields 6624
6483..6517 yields 6514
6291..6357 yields 6356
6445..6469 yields 6464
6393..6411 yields 6410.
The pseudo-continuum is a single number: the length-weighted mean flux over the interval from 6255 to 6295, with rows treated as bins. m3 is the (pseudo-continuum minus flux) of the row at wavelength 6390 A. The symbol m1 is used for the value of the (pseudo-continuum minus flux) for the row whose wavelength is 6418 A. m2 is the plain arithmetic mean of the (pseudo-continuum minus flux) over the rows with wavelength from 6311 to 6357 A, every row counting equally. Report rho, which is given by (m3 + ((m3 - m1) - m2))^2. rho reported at 4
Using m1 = 1.7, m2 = 0.5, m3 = 0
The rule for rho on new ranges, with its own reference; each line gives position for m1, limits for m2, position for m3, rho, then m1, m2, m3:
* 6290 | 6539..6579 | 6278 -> 43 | 0.4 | 5.1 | -1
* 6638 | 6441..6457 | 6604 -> 5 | 2.2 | 1.6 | 3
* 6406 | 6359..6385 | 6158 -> 9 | 1.3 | 1.0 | 0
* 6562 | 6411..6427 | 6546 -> 120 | 15.5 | 1.2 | 3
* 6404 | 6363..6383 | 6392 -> 0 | 1.2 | 0.9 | 1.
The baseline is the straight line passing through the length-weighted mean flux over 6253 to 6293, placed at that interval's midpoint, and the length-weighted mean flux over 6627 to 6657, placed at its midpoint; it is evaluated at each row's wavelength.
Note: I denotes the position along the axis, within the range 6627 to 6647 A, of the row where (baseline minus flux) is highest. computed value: 6646 A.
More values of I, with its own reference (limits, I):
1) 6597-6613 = 6604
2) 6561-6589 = 6562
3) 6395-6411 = 6400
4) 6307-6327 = 6318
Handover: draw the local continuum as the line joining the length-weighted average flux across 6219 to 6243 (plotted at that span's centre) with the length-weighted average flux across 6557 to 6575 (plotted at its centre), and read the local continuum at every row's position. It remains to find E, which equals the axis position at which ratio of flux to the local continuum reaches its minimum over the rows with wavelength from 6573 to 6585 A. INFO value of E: 6574 A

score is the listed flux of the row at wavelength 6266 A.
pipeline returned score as 42.12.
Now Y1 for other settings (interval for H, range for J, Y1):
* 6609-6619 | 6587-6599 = 20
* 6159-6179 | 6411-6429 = 242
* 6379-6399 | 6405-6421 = 18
